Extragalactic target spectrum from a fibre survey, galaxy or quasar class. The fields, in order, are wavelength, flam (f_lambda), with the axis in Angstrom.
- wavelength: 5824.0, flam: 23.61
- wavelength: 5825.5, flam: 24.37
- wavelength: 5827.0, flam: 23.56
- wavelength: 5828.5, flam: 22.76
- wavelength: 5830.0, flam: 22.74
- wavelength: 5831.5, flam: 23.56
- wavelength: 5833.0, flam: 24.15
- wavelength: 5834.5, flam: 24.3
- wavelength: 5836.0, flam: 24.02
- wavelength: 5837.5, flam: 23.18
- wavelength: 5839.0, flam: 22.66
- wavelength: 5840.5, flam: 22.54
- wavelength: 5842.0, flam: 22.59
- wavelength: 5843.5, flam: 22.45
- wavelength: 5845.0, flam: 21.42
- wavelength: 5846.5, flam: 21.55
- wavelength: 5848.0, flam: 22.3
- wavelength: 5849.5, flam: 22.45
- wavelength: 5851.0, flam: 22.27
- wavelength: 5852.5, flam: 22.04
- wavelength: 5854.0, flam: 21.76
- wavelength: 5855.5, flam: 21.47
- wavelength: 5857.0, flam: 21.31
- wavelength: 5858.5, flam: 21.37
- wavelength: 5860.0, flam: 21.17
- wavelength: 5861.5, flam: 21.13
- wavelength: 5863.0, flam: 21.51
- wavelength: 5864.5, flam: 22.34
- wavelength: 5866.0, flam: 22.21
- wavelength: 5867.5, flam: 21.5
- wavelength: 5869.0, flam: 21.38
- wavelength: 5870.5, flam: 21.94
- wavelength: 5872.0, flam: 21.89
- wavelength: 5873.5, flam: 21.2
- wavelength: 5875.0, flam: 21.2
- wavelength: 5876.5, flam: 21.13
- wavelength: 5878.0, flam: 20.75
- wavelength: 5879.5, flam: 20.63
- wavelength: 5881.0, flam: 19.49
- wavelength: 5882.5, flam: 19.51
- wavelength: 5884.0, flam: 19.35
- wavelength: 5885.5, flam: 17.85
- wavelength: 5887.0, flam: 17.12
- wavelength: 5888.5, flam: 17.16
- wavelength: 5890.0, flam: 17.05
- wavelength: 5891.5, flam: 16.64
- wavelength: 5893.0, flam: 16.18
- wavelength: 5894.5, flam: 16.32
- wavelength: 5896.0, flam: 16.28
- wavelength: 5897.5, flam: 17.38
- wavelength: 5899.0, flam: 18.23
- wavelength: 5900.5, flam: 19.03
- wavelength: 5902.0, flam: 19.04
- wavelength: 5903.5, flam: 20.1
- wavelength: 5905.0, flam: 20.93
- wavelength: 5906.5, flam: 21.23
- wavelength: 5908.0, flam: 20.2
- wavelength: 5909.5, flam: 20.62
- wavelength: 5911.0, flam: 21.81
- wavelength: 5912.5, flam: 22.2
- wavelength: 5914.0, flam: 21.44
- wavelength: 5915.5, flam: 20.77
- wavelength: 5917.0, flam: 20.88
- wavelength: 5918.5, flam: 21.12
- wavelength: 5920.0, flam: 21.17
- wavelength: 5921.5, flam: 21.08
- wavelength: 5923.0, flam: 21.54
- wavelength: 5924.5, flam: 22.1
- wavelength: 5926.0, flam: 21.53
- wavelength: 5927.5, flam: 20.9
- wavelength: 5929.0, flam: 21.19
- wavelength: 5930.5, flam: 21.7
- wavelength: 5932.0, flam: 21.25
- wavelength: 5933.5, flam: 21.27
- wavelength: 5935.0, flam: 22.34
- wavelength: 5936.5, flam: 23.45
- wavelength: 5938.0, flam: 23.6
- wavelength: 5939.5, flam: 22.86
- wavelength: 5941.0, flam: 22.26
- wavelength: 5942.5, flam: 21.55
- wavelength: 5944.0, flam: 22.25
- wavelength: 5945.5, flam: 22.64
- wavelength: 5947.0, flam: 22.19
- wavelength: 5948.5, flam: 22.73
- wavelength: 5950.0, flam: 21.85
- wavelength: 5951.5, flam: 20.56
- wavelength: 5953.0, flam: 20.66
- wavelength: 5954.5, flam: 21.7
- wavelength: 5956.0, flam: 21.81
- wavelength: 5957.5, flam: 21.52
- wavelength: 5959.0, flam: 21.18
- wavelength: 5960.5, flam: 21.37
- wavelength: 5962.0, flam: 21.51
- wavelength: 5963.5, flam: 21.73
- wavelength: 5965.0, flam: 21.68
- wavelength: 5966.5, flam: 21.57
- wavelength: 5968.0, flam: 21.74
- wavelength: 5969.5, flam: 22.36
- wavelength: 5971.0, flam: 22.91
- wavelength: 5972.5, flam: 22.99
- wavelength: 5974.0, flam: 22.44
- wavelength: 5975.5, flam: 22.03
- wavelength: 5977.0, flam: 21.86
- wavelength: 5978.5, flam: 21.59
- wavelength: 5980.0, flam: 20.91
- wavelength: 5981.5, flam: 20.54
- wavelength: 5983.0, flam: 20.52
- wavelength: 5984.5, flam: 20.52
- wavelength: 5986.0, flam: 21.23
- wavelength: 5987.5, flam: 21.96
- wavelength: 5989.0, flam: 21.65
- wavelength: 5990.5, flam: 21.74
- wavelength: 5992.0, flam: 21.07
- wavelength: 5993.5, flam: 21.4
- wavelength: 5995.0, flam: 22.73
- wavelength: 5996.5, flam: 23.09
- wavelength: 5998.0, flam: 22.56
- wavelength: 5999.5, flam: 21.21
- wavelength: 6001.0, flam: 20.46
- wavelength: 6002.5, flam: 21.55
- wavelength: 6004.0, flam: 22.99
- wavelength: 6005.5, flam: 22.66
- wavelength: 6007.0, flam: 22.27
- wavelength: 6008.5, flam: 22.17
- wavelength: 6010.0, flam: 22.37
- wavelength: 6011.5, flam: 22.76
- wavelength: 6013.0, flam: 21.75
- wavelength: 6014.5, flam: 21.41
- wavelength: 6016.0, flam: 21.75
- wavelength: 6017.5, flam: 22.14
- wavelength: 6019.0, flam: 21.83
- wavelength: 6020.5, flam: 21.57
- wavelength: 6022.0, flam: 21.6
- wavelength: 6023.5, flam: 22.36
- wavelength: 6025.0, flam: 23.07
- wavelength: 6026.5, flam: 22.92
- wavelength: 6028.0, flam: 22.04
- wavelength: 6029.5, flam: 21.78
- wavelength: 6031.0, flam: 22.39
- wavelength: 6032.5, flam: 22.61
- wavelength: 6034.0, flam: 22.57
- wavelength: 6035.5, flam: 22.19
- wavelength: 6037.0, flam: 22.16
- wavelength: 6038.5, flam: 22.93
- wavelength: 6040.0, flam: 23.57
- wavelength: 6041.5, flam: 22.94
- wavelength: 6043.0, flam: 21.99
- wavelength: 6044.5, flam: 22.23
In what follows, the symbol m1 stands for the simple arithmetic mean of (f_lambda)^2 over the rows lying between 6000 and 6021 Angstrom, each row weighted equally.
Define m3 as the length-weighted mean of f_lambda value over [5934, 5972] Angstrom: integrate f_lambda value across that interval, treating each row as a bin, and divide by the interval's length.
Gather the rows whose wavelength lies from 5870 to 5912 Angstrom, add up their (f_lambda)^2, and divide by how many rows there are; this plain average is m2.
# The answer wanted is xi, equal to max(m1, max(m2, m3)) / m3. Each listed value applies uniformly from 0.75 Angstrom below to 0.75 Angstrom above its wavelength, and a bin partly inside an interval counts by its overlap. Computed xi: 22.0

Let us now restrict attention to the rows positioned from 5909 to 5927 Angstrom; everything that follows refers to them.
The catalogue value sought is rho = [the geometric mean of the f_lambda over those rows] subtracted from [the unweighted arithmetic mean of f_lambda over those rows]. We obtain 0.0055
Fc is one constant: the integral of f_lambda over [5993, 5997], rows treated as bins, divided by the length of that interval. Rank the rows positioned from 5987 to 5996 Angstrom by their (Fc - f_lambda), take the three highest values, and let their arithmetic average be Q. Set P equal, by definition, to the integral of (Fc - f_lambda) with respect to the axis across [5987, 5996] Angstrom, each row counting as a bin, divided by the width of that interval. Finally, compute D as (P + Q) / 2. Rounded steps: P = 0.6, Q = 1.05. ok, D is 0.8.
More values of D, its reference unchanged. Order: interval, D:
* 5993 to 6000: 0.4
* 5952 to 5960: 1.2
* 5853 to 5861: 1.1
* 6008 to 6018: 0.6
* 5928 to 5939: 0.8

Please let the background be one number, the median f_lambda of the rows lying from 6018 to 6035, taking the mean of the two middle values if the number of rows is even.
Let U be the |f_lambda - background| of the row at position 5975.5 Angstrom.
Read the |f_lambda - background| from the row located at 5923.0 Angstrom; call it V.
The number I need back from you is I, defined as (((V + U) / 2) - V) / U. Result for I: -0.7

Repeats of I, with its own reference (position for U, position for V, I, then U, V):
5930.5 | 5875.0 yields -0.4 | 0.66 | 1.16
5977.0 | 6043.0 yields 0.1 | 0.50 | 0.37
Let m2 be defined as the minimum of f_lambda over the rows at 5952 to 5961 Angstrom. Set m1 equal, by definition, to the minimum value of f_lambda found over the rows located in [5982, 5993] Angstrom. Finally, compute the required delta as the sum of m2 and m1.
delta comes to 41.2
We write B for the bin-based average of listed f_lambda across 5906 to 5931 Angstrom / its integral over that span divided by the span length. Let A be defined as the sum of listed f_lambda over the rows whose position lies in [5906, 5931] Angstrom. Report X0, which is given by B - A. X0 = -340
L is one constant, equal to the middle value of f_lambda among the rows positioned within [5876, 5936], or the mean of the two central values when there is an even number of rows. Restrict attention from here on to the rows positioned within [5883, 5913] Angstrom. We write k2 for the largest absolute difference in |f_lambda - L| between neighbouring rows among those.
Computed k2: 1.5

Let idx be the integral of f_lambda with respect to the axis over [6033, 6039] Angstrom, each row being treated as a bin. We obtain 135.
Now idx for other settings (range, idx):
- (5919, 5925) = 129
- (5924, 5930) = 128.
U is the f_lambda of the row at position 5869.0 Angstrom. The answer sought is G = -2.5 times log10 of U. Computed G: -3.33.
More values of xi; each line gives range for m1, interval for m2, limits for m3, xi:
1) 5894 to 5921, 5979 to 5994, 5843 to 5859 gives 20.5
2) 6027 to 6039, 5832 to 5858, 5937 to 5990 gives 23.3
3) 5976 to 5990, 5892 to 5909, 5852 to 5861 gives 20.9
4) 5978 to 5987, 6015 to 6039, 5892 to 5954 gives 23.7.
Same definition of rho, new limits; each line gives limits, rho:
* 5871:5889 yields 0.0652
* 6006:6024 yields 0.0034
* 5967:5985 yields 0.0174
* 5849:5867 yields 0.0050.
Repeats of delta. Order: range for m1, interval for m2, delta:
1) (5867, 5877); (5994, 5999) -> 43.7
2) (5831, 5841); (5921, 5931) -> 43.4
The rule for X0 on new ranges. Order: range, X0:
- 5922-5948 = -353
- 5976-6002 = -344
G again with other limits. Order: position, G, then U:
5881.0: -3.22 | 19.49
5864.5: -3.37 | 22.34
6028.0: -3.36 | 22.04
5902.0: -3.20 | 19.04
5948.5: -3.39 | 22.73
